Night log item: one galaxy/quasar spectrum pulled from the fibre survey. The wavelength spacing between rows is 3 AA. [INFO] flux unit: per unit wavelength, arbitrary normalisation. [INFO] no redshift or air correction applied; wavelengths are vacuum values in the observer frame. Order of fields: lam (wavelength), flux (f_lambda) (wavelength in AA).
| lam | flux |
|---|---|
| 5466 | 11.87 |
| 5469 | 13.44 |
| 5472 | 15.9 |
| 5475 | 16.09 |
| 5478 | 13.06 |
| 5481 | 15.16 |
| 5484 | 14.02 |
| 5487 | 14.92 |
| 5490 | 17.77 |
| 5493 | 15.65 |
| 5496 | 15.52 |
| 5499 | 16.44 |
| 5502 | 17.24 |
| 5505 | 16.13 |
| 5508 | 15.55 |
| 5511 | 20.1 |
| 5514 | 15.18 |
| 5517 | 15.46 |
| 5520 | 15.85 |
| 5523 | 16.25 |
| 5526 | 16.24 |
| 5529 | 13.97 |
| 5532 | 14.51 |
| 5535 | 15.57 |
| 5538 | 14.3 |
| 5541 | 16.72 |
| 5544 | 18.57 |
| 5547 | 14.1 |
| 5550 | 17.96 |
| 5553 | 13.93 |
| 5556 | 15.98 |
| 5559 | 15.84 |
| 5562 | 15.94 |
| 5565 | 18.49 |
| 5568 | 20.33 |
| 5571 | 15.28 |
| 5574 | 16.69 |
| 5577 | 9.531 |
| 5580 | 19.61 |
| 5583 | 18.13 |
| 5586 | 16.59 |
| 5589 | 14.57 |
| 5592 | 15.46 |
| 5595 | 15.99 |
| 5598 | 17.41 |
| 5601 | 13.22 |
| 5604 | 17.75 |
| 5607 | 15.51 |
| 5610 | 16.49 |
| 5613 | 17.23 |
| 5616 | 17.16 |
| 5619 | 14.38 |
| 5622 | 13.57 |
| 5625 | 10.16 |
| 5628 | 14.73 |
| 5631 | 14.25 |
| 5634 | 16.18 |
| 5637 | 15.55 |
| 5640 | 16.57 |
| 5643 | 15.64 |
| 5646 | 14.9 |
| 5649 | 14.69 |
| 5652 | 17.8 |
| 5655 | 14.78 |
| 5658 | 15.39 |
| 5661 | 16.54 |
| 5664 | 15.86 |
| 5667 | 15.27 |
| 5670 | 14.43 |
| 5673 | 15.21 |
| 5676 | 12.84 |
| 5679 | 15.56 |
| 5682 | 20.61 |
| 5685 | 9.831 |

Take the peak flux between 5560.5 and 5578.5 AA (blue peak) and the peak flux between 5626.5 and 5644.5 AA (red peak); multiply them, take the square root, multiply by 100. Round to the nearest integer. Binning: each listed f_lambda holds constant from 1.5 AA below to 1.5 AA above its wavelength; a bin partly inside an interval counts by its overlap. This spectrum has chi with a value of 1835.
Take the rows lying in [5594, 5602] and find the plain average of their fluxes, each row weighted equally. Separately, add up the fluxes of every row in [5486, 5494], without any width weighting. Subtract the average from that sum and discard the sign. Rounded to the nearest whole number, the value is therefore 33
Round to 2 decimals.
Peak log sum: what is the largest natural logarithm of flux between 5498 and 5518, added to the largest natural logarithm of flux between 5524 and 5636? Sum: 6.01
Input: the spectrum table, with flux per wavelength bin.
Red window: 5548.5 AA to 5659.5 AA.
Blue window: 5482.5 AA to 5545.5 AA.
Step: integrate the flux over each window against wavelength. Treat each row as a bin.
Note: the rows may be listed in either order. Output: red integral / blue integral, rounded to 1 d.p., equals 1.7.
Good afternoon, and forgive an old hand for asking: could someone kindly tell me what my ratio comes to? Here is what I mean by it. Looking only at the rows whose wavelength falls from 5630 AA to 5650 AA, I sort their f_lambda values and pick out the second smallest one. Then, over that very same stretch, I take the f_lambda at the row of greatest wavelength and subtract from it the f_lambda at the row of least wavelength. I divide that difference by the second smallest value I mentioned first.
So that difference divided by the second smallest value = 0.03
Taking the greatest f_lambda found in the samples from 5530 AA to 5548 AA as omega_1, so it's 18.57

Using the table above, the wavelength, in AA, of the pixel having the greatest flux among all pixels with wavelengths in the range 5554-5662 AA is 5568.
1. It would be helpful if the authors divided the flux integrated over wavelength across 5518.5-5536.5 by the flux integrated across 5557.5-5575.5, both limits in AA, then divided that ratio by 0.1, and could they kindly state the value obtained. 9.0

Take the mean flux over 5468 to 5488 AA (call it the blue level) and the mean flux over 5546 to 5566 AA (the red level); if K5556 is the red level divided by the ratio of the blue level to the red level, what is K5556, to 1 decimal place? 17.5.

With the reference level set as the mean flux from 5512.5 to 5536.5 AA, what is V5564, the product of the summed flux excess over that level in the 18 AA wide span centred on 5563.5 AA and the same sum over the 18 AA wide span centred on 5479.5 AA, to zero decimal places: -30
